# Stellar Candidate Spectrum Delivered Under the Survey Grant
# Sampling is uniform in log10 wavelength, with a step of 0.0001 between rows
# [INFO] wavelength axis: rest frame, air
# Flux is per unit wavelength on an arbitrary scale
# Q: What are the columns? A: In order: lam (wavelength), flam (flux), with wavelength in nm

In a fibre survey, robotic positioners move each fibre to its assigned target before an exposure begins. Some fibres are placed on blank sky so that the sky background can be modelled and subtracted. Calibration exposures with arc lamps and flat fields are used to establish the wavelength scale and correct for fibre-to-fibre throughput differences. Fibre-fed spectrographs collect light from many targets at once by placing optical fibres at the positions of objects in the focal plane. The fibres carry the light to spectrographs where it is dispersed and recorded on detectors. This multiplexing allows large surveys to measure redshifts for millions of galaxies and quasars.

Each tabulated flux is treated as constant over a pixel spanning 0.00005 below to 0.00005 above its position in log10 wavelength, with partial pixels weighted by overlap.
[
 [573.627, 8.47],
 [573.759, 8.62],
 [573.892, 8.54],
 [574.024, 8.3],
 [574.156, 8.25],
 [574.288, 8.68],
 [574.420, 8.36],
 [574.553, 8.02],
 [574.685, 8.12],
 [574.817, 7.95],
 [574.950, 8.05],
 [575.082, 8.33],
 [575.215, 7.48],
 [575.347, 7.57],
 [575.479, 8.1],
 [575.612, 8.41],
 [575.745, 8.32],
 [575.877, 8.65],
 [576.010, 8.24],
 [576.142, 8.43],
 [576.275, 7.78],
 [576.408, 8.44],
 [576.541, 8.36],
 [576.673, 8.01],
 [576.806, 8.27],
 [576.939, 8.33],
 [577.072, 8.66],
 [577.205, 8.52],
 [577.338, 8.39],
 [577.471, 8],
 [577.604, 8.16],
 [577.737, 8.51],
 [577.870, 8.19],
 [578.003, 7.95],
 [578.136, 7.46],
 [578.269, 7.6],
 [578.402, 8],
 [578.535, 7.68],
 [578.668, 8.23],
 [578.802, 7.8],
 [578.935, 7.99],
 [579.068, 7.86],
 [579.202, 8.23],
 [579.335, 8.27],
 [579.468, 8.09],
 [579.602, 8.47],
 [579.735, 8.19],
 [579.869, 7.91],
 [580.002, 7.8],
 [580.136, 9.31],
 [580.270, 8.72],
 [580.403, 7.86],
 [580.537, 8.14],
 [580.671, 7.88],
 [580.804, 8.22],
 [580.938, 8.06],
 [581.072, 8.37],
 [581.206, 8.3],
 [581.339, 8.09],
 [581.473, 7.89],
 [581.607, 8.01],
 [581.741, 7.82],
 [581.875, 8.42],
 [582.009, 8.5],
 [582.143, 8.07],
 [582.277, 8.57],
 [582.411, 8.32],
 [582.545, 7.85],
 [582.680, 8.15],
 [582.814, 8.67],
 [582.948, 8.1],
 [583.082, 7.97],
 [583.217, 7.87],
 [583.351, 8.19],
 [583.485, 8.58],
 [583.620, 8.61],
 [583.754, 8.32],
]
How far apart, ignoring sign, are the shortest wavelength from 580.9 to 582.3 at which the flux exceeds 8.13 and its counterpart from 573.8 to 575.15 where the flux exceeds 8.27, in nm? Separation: 7.18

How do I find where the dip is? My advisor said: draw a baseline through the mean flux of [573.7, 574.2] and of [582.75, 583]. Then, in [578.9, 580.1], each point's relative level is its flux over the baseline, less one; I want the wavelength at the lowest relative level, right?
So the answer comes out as 580.002 nm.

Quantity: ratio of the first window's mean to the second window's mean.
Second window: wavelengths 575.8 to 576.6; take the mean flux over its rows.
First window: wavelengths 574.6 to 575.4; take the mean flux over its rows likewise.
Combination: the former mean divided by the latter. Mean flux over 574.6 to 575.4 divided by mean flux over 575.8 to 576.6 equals 0.95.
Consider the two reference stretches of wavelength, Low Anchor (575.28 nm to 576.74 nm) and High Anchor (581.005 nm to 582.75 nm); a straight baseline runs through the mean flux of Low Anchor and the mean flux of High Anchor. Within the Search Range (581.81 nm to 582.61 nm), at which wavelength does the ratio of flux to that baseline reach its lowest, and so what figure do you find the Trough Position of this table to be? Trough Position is 582.545 nm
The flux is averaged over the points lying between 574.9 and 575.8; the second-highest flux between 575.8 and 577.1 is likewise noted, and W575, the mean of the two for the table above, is 8.34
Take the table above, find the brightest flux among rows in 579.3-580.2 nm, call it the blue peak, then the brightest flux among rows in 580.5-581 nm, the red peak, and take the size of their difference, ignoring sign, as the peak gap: 1.1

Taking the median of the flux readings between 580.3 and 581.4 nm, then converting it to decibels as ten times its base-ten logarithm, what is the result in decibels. 9.09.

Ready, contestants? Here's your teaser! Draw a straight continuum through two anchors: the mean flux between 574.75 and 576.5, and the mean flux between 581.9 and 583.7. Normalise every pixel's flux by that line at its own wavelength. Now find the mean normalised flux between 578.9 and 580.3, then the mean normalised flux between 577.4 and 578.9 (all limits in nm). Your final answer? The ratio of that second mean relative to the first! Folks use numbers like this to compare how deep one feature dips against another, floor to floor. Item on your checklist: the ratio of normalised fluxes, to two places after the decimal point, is 0.97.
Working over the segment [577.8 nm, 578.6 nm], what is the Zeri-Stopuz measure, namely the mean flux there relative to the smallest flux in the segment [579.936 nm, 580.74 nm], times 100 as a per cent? 100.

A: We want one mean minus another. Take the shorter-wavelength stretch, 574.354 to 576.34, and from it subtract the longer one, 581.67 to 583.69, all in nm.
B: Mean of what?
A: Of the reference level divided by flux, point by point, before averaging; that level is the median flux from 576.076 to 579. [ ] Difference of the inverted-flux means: 0.016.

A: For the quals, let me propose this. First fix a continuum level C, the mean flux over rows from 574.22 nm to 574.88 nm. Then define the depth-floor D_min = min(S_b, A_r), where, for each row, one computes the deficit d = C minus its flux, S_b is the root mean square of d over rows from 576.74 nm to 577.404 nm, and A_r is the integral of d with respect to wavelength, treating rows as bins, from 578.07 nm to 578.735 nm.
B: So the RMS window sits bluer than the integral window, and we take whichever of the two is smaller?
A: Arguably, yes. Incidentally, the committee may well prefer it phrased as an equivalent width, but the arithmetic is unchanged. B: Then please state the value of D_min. 0.25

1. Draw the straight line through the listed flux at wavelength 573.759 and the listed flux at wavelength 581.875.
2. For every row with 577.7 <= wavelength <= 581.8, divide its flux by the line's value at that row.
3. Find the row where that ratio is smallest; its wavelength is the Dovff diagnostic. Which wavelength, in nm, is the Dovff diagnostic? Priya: 578.136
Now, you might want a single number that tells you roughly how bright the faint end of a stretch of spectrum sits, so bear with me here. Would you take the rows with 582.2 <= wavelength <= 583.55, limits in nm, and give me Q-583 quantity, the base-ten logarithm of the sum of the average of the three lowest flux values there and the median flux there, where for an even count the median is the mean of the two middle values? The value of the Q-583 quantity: 1.21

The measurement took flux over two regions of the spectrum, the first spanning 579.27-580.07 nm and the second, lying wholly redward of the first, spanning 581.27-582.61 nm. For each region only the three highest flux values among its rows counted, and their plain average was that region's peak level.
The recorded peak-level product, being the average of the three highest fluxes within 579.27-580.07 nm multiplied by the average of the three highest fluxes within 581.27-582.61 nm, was 70.6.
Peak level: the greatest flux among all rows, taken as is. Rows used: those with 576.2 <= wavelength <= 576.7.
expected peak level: 8.44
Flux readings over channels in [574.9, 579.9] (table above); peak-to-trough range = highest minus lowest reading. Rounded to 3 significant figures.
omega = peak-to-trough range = 1.20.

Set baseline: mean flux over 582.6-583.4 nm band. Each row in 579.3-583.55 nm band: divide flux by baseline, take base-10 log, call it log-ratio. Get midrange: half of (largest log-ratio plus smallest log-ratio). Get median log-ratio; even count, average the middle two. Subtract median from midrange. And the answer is 0.020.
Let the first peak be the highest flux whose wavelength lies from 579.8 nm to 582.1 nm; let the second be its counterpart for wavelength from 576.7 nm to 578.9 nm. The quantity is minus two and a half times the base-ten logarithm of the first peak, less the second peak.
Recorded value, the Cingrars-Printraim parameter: -11.1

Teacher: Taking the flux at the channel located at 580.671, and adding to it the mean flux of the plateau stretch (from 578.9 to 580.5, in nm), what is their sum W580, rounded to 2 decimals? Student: 16.11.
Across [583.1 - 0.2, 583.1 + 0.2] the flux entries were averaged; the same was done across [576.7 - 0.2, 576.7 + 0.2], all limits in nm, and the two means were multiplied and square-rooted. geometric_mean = 8.10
